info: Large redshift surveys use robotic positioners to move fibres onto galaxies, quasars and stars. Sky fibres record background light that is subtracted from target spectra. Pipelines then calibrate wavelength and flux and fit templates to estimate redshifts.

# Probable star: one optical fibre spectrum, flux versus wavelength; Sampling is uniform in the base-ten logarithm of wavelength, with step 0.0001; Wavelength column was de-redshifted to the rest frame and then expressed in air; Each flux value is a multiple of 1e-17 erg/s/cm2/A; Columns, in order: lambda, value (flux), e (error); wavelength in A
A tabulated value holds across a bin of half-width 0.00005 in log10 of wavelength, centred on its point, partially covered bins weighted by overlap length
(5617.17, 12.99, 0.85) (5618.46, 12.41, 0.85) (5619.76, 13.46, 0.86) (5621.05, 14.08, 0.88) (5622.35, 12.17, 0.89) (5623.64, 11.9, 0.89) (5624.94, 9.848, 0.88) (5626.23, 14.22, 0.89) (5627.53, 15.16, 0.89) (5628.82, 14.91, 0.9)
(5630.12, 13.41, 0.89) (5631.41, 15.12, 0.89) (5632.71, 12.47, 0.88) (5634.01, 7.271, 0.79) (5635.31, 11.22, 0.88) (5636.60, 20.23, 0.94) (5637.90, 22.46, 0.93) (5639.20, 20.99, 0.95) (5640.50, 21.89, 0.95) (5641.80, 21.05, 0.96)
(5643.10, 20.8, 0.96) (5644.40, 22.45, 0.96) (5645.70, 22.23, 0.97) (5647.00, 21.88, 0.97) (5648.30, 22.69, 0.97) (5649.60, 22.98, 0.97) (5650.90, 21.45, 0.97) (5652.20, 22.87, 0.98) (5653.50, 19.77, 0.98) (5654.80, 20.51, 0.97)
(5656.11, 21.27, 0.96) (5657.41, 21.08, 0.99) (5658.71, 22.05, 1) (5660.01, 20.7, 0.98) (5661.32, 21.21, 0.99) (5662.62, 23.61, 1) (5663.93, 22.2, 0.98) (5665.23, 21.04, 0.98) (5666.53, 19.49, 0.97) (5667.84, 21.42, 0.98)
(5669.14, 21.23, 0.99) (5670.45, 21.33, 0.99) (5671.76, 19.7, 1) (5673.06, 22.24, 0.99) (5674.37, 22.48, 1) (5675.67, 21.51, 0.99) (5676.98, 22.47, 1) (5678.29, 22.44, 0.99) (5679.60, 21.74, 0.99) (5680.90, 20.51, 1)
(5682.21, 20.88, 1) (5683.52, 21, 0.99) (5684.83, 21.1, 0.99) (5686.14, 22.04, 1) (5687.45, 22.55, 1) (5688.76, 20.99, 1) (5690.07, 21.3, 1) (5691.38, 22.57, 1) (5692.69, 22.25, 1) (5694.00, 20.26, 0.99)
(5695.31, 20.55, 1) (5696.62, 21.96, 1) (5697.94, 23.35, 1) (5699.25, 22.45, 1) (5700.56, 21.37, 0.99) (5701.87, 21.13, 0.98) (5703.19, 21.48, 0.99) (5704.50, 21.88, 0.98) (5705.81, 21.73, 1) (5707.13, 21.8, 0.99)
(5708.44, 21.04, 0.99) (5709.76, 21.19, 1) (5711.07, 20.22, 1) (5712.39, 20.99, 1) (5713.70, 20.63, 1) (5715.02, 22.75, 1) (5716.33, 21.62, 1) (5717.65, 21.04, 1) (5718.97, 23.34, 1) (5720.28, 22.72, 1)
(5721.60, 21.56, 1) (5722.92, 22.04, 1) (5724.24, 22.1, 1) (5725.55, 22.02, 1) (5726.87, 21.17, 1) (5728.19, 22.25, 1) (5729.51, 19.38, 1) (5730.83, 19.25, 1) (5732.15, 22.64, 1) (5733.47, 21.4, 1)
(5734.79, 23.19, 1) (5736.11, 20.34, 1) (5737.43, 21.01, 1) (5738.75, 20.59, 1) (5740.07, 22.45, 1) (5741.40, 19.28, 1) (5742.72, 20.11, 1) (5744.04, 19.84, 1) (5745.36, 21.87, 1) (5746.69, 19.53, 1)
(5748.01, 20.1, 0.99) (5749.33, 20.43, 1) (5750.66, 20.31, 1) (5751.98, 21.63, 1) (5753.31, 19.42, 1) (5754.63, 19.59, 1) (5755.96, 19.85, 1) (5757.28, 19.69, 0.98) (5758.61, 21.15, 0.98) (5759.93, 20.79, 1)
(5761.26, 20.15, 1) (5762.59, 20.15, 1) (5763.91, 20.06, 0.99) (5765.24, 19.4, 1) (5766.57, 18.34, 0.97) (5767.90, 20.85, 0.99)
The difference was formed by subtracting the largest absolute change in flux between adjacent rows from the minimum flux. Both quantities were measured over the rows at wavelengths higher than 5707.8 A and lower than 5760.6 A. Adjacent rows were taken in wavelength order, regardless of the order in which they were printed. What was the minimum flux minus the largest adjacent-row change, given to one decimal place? 15.9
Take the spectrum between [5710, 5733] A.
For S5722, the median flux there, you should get 21.6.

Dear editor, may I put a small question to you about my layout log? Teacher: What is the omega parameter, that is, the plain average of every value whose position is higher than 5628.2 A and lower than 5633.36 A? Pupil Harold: 14.0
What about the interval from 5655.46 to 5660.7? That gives 21.3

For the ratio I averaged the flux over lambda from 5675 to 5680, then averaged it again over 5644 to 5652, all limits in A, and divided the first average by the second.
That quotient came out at 0.99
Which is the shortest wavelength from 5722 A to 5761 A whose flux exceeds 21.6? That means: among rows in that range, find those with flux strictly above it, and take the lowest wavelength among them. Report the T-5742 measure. 5722.92 A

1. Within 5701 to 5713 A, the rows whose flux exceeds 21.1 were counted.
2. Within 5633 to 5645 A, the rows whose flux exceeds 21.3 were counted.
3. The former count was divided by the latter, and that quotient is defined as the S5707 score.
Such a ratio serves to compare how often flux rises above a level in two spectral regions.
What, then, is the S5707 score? 2.0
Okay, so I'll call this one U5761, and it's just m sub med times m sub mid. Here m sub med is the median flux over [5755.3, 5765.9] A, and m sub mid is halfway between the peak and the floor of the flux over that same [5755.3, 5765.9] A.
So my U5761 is 408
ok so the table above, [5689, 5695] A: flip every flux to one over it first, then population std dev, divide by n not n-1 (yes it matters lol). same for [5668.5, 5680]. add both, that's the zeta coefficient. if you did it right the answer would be 0.0039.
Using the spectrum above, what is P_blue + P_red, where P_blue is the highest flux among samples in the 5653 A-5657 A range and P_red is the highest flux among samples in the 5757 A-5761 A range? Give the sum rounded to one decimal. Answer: 42.4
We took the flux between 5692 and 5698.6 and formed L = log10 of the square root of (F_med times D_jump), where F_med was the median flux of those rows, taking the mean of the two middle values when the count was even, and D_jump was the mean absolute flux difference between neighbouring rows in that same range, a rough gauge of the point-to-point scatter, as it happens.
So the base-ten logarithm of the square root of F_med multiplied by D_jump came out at 0.72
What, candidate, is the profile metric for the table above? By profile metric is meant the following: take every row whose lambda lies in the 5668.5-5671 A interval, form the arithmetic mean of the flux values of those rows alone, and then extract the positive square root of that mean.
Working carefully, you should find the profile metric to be 4.61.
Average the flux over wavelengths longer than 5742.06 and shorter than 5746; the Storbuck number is 20.6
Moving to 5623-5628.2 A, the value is 12.8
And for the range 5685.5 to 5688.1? 22.3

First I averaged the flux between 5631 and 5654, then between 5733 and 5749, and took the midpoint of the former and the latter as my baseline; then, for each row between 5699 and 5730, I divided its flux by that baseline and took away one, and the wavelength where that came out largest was 5718.97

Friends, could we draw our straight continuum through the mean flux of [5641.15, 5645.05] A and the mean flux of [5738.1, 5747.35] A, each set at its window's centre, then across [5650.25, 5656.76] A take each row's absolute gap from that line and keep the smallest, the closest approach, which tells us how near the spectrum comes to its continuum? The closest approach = 0.0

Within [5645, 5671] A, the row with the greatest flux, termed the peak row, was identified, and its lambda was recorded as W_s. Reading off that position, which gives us 5662.62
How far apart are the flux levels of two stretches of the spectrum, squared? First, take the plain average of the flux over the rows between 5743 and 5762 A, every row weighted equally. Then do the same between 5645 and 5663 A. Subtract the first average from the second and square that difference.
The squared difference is 2.0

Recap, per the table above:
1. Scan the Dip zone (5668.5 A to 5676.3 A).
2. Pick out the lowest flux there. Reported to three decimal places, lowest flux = 19.700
